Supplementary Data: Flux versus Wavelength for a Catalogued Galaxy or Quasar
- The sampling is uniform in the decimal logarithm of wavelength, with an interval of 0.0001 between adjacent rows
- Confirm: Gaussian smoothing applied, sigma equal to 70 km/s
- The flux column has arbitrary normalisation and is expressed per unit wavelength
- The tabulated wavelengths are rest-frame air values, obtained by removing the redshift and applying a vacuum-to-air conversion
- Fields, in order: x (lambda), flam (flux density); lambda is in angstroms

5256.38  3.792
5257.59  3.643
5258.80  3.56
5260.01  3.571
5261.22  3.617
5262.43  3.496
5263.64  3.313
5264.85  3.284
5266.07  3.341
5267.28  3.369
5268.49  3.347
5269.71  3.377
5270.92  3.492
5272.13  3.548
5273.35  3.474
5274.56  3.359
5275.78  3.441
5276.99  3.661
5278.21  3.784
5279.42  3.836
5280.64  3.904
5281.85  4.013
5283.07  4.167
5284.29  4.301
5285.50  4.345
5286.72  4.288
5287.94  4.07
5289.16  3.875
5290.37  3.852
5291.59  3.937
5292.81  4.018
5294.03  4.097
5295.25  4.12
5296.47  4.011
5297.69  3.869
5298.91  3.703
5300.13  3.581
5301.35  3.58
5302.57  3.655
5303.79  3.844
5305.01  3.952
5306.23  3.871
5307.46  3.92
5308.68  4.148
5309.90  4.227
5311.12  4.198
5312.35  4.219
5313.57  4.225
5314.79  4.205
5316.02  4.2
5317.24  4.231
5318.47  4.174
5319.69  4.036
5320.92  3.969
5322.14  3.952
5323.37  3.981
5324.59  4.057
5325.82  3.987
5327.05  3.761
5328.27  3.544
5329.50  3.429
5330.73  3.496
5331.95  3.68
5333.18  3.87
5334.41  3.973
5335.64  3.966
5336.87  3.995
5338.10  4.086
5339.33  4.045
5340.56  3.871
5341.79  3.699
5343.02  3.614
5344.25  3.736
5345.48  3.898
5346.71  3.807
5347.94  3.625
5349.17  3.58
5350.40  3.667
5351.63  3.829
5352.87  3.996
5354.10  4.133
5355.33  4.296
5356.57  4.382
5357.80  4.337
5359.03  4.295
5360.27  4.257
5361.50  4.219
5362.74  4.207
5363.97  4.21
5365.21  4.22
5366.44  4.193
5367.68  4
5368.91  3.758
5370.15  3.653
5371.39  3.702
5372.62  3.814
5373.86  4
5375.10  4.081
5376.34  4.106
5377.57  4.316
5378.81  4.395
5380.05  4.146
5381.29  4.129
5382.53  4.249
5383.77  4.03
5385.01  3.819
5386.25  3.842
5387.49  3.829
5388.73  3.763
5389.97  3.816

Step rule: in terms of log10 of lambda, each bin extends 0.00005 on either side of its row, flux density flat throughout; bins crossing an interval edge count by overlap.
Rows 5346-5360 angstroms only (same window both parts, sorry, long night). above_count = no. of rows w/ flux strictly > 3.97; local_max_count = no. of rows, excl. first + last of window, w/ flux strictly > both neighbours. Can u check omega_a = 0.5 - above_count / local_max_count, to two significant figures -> -5.5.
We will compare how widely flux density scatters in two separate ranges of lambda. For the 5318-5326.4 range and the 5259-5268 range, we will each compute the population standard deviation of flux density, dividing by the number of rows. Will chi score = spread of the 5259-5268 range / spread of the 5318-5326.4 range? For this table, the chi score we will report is 1.7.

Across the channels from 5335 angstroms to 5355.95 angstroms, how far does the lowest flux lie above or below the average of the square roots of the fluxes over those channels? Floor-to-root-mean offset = 1.61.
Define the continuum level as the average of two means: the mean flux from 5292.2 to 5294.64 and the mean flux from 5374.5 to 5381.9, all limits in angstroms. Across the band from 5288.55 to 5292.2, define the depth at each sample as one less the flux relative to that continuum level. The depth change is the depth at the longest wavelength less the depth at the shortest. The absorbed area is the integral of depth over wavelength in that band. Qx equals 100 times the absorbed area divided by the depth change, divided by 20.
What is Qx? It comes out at -70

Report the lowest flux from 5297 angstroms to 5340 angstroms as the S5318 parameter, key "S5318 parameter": 3.429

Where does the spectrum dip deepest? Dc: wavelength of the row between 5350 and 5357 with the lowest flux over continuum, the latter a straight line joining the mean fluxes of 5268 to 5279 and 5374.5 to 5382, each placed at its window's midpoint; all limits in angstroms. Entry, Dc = 5350.40 angstroms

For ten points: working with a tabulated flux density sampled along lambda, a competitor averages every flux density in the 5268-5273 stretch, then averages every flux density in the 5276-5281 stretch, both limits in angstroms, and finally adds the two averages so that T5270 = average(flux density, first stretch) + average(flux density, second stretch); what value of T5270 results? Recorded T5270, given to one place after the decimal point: 7.2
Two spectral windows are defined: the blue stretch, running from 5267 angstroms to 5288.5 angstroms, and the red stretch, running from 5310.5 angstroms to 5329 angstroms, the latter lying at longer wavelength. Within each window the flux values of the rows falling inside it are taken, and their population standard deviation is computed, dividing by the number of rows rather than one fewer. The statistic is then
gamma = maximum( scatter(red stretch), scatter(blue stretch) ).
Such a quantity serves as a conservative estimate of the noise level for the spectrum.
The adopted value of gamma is 0.35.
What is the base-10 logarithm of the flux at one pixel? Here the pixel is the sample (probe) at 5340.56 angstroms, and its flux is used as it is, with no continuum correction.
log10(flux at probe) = 0.59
